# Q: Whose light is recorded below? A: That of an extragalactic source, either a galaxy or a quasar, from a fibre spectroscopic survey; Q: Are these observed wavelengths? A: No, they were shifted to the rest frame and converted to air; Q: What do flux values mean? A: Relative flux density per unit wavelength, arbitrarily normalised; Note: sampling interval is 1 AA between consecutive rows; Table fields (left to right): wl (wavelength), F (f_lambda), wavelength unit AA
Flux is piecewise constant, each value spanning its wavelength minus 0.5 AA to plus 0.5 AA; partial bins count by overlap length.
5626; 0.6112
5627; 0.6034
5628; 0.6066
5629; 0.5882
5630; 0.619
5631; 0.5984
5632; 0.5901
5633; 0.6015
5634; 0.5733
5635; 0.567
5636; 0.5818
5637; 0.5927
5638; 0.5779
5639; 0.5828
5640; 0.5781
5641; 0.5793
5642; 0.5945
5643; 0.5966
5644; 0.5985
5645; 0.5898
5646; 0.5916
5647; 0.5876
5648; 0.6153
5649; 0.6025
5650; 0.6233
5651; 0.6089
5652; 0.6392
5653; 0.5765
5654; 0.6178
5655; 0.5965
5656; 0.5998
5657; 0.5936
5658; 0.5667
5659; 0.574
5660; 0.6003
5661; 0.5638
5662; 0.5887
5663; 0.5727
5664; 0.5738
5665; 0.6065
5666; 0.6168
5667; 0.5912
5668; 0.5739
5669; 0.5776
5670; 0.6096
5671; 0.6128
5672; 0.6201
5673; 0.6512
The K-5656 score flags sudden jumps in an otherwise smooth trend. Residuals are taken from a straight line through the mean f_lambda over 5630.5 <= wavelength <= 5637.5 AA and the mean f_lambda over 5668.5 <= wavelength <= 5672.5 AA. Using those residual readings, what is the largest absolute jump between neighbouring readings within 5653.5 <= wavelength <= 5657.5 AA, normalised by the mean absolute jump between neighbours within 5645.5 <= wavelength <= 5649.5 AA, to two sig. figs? 1.5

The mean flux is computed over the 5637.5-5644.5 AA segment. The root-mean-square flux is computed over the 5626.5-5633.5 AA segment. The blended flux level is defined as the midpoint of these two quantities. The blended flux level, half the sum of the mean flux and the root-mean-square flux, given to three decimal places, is 0.594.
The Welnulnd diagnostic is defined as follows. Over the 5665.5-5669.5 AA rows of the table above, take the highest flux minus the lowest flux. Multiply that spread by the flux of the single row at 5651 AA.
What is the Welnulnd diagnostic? 0.026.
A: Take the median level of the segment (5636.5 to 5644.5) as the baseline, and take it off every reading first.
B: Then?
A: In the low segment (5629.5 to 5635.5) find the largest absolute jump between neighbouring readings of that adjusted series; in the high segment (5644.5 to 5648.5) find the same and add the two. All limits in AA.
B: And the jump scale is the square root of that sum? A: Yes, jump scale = 0.236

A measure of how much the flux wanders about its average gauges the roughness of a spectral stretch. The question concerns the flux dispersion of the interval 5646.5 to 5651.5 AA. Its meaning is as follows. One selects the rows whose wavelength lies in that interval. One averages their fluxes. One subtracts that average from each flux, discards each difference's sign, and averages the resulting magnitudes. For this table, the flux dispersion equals 0.010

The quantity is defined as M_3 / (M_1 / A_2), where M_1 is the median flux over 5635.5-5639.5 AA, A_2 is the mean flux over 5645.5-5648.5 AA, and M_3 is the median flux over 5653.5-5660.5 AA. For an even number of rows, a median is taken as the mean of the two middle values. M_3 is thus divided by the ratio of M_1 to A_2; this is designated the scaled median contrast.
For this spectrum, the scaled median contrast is 0.61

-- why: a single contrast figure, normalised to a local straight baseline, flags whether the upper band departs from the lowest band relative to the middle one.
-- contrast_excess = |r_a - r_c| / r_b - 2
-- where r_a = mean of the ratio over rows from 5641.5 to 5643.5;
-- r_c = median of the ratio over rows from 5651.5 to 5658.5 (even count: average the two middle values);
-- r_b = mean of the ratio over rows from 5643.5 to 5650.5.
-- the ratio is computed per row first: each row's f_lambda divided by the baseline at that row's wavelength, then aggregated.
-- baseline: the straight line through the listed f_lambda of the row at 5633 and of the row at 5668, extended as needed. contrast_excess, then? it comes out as -1.98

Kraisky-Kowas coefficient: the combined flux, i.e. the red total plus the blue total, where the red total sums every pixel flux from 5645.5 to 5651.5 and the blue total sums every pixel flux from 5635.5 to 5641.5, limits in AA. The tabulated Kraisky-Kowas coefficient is 7.12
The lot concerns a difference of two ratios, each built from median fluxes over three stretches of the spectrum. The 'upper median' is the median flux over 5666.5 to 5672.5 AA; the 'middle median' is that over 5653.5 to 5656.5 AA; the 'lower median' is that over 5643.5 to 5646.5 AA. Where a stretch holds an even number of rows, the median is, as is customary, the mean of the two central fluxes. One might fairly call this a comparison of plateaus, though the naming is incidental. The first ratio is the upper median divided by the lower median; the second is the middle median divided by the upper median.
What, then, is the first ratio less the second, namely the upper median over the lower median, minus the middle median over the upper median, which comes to 0.02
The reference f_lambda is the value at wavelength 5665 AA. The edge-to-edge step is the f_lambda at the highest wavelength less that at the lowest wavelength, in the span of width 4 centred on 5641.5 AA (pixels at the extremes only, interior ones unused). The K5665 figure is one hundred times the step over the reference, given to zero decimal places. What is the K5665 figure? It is 3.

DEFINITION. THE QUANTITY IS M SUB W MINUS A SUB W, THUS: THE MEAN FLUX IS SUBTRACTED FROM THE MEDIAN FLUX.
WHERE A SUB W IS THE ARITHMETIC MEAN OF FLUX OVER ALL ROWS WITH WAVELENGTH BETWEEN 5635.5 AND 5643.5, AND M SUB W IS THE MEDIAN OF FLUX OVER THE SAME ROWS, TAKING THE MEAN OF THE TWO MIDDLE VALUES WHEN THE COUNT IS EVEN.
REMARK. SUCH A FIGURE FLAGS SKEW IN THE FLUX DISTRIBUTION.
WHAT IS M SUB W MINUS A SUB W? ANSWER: -0.003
